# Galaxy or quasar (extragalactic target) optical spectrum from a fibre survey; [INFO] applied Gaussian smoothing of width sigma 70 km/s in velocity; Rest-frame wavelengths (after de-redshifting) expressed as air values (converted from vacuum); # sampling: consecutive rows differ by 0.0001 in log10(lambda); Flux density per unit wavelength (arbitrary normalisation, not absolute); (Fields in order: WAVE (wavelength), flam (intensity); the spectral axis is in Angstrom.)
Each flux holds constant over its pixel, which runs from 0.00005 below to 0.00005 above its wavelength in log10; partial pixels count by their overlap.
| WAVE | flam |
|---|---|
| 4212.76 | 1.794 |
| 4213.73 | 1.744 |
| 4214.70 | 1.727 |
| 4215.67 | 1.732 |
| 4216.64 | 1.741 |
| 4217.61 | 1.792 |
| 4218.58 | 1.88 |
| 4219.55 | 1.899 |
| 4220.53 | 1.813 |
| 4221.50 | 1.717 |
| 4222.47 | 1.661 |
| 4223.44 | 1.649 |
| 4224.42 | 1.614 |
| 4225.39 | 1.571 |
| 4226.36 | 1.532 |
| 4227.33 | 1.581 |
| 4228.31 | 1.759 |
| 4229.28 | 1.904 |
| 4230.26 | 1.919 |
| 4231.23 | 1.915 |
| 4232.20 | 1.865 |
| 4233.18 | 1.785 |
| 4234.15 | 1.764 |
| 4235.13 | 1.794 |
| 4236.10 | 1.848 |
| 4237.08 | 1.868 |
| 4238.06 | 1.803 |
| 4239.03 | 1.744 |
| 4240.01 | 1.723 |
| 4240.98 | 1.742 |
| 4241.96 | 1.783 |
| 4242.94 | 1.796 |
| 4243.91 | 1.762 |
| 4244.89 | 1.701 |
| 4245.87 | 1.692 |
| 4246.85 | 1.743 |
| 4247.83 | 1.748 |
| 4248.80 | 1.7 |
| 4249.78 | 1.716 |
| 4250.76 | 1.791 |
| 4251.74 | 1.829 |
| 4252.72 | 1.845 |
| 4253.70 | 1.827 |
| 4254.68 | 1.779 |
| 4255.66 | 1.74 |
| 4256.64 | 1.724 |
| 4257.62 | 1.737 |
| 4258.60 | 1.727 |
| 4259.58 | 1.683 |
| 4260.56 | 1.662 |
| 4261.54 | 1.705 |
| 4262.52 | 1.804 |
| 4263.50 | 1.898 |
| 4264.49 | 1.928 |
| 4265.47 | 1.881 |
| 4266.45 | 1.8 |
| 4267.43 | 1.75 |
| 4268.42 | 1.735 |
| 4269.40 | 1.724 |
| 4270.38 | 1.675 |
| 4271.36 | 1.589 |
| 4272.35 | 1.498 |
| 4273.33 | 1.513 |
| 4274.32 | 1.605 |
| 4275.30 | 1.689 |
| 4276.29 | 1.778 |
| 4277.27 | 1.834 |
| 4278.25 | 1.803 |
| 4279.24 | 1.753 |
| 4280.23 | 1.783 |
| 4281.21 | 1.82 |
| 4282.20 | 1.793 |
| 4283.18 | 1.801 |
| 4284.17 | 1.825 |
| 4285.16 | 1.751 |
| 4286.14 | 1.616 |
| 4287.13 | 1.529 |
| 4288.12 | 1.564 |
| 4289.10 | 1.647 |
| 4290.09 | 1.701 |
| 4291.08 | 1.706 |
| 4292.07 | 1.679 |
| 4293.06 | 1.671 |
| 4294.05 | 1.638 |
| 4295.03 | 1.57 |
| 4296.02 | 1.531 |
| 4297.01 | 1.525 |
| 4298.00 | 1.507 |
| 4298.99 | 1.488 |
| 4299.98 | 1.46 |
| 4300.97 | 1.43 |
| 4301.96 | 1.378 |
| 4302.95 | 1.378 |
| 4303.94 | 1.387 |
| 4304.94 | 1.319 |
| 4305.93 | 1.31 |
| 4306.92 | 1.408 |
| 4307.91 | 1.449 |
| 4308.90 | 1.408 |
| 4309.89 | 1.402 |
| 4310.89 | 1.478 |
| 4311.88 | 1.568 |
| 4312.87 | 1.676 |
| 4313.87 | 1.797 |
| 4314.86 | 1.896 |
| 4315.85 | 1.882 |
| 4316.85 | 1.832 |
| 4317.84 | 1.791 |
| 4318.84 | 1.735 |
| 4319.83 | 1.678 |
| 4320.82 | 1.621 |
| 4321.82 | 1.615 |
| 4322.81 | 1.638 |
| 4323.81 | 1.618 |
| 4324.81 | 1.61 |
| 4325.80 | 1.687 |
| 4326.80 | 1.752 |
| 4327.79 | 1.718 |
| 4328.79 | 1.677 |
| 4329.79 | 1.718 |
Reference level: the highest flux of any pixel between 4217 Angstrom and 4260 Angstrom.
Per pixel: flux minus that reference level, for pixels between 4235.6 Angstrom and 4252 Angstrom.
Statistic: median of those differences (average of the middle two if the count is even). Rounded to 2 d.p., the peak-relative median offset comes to -0.17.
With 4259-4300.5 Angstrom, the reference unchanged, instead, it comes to -0.22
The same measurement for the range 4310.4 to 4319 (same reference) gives -0.13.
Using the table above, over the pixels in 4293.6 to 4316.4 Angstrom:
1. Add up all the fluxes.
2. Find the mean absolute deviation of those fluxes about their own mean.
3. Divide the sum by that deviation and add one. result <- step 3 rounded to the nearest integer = 281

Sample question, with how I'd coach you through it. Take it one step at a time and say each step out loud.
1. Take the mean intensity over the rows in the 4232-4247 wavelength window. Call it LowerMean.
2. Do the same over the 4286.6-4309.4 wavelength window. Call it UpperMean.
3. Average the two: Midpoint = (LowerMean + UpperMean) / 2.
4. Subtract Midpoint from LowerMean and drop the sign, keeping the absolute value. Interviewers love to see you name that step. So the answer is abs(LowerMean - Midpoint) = 0.13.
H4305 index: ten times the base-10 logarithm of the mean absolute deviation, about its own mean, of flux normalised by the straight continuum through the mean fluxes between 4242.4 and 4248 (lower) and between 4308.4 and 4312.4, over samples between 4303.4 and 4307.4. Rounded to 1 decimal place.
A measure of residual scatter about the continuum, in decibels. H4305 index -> -15.5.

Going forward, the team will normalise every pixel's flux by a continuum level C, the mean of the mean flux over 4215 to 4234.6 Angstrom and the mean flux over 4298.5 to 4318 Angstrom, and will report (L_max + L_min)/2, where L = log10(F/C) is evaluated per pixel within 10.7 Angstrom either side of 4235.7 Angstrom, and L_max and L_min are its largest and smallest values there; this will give 0.02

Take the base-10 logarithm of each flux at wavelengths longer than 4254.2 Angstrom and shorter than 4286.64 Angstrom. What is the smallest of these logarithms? 0.18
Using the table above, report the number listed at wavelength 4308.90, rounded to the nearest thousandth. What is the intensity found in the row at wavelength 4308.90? 1.408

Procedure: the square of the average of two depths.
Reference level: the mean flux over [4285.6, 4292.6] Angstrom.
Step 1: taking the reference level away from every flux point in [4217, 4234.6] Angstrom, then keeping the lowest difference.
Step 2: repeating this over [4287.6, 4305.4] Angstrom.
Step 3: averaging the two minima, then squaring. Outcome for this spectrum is 0.044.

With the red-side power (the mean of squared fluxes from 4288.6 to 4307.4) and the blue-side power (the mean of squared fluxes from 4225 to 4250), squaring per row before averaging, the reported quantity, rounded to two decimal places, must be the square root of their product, 2.68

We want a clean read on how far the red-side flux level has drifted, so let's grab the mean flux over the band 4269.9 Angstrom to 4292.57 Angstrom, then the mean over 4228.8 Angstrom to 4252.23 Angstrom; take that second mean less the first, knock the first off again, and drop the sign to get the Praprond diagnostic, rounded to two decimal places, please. 1.60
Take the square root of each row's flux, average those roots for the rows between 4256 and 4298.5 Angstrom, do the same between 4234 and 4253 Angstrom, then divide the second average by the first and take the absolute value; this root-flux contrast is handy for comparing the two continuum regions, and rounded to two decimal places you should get 1.02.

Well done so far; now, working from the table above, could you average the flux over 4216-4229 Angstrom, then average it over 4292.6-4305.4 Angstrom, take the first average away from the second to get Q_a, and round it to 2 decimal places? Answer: -0.23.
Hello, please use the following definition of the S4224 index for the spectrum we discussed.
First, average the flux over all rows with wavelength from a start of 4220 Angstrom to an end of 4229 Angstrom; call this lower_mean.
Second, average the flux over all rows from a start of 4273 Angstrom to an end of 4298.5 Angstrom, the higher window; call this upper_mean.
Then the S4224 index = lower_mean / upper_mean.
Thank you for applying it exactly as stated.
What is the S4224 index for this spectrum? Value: 0.99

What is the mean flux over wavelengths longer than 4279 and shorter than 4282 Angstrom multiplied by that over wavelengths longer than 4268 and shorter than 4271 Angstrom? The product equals 3.06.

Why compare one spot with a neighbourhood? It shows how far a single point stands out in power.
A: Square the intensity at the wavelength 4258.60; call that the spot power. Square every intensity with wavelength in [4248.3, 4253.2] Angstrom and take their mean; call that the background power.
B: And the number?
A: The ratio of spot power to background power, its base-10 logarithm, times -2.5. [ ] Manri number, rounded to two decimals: 0.06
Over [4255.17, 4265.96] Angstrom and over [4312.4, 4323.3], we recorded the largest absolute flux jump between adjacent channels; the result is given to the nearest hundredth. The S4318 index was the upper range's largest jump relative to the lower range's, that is 1.22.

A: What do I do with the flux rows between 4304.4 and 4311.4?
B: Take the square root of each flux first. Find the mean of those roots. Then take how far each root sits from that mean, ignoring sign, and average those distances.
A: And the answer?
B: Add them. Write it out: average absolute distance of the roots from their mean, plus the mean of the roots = 1.20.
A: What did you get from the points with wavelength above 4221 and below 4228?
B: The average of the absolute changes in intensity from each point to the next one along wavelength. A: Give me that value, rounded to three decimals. 0.039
